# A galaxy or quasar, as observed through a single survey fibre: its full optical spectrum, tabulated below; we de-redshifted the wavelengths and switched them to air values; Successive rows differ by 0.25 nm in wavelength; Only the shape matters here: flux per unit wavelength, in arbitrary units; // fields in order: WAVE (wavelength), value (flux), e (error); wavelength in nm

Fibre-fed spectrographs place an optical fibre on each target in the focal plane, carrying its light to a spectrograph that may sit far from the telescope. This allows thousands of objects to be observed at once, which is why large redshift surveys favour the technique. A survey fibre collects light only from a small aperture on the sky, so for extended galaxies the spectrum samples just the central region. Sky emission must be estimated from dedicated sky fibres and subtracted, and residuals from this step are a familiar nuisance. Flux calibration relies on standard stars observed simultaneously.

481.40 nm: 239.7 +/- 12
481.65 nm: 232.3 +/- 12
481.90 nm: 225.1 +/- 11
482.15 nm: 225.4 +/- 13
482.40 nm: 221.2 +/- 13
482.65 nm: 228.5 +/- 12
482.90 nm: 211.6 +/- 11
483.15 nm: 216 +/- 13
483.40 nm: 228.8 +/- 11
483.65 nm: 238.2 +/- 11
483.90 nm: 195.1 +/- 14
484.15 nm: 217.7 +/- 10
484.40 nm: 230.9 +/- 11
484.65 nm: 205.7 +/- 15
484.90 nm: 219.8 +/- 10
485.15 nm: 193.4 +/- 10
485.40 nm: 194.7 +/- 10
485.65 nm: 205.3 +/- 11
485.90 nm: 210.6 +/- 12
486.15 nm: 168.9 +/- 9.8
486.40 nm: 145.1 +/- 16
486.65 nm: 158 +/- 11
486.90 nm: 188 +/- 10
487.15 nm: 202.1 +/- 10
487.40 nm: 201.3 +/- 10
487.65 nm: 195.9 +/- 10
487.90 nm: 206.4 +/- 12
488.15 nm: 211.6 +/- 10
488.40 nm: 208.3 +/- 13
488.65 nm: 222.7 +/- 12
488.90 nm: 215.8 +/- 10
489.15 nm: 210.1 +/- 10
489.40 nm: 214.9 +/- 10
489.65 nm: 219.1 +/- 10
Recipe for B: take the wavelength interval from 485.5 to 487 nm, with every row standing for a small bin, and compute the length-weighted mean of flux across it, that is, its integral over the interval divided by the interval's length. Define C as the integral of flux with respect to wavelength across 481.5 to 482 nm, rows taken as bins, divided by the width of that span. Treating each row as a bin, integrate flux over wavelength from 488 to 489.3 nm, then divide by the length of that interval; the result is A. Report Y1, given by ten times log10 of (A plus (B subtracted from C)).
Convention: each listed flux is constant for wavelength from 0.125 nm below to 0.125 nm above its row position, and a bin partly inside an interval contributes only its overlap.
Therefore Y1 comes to 24.2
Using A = 214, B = 179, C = 229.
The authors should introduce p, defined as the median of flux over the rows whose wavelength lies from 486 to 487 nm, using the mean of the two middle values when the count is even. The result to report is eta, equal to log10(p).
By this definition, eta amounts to 2.21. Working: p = 163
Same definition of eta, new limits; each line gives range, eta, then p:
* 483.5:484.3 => 2.34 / 218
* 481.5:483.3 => 2.35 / 225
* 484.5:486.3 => 2.31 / 205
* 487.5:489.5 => 2.32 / 211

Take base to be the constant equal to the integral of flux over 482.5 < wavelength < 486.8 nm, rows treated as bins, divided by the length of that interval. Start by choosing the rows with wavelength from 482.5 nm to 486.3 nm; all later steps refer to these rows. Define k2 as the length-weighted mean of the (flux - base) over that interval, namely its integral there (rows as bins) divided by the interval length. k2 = 7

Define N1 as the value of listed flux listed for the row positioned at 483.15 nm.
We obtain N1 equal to 216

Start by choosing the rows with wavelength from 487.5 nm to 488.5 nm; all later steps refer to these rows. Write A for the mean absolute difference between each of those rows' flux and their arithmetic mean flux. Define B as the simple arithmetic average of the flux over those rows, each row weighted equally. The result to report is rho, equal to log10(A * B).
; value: 3.00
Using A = 4.8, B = 206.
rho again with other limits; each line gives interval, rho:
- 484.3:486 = 3.32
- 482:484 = 3.33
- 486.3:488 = 3.55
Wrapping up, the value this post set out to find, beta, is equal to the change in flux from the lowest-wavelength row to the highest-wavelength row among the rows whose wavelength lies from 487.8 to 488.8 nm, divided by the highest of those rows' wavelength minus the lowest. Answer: 22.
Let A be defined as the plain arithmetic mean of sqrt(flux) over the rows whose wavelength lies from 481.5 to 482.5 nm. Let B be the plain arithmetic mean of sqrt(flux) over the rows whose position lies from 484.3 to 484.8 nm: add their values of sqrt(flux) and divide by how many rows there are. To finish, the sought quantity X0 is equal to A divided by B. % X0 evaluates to 1.02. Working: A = 15.03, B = 14.77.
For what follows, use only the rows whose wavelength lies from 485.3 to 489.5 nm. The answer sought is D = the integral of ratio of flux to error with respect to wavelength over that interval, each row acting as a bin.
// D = 77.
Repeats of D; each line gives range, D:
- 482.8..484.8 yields 37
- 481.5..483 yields 28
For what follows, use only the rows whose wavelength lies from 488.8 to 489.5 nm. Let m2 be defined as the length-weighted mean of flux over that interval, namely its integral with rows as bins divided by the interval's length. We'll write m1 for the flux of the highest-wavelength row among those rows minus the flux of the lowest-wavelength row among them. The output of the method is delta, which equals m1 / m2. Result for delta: 0.00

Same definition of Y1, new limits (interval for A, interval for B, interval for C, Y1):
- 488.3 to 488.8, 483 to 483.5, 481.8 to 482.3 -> 23.4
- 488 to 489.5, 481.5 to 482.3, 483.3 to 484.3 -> 23.1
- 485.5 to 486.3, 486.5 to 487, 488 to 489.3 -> 23.7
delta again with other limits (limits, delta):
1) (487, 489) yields 0.07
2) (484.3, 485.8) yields -0.12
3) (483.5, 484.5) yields -0.03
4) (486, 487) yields 0.12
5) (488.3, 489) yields 0.03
